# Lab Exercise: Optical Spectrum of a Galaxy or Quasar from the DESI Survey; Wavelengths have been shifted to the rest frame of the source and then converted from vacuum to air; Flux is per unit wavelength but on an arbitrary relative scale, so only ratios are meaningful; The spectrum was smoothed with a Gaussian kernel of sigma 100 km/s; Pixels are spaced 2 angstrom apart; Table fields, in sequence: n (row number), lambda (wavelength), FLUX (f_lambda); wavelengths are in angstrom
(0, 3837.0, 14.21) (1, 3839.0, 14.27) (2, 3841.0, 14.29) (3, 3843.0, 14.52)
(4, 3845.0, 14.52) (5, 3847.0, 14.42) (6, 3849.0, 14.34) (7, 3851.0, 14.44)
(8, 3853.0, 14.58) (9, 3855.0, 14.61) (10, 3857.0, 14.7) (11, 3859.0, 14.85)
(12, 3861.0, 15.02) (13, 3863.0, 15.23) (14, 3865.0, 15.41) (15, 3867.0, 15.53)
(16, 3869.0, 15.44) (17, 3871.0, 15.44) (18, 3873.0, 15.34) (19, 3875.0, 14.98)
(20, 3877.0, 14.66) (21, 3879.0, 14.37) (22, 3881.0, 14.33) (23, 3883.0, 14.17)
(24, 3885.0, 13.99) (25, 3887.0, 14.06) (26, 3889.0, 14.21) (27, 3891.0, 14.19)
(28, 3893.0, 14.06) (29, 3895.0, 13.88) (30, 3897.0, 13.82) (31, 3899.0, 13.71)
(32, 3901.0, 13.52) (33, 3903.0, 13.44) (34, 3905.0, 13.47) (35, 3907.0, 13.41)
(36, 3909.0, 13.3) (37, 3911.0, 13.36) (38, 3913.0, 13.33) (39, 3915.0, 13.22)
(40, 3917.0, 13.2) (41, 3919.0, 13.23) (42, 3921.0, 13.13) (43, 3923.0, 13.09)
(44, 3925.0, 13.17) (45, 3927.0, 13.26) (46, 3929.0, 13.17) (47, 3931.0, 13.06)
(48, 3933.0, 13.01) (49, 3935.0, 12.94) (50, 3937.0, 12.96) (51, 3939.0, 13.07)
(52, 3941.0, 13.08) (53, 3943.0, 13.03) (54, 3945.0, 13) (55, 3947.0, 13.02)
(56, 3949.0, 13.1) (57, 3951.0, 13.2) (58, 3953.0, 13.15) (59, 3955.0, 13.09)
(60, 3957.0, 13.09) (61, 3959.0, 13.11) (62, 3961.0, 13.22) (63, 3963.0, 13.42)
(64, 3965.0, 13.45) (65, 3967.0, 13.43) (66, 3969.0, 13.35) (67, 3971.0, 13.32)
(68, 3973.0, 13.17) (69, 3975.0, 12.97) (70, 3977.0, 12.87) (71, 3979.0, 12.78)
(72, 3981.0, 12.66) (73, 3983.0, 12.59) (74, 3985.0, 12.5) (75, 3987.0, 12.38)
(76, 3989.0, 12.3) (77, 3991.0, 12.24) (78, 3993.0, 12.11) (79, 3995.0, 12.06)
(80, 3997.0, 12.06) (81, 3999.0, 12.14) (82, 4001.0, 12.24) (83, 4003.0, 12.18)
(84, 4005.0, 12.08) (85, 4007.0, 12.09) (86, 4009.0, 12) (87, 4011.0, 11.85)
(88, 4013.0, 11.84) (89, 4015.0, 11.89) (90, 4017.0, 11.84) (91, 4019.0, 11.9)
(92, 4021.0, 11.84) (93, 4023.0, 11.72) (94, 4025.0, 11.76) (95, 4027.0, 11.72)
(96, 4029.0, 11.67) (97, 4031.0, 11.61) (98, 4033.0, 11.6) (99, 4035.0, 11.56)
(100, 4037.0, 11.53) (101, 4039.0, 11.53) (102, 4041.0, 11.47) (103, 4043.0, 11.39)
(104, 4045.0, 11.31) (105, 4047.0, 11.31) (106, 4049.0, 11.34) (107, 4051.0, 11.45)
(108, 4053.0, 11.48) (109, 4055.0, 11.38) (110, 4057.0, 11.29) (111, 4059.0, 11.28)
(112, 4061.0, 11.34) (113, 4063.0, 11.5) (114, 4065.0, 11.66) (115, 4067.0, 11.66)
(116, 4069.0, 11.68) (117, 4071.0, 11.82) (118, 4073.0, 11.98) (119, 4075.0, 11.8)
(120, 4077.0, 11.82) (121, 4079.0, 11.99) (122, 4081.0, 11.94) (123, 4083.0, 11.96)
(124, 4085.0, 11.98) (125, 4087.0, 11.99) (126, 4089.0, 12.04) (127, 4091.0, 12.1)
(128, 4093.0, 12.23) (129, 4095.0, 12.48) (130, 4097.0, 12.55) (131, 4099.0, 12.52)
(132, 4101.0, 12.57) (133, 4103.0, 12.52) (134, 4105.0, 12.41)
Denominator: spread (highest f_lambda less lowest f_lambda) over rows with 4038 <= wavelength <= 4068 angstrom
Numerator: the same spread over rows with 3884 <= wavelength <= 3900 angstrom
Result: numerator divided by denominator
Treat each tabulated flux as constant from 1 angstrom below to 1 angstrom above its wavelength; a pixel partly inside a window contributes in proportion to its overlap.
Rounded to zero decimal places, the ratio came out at 1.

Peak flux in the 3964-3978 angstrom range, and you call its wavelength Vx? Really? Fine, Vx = 3965.0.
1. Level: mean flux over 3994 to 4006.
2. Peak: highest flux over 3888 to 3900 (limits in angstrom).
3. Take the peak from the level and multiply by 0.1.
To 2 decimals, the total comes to -0.21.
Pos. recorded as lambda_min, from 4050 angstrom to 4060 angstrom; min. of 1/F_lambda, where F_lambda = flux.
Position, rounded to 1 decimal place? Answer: 4053.0 angstrom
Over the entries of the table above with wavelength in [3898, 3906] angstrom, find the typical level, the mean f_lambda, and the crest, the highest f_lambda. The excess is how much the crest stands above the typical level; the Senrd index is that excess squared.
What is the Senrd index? 0.031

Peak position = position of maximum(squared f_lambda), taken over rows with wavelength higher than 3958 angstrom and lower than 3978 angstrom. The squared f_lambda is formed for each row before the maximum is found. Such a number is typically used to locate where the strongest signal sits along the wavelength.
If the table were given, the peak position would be 3965.0 angstrom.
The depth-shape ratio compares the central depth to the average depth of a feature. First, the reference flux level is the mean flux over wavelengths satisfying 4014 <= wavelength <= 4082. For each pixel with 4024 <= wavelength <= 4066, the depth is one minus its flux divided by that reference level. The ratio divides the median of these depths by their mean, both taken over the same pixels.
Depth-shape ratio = 1.04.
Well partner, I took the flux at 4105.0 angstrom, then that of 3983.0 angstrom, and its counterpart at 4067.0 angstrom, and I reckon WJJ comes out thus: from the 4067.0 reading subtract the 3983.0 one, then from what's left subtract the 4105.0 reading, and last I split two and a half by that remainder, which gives -0.187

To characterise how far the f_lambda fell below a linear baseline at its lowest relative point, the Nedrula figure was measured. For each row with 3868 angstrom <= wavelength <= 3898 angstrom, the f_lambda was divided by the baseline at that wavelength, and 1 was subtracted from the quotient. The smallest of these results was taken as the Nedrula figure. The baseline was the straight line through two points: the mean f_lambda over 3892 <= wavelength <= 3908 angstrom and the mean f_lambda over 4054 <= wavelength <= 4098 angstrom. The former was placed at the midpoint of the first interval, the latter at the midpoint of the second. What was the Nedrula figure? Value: 0.01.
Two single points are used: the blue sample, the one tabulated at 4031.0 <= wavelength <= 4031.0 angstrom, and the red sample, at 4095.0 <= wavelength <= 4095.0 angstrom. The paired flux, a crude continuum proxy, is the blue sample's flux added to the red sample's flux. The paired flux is 24.1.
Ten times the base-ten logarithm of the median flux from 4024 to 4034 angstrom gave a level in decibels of 10.7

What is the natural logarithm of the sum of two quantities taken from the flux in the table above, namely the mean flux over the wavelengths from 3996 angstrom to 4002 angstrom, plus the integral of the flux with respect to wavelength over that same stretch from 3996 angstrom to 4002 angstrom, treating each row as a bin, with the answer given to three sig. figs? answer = 4.44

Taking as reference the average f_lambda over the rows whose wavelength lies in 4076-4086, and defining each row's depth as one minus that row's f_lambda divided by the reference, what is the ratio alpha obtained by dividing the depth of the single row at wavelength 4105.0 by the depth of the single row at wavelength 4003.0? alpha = 2.0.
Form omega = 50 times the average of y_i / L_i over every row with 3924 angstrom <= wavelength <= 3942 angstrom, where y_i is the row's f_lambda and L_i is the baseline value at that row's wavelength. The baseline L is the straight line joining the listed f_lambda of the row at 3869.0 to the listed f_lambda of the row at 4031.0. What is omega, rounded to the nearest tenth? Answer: 47.0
